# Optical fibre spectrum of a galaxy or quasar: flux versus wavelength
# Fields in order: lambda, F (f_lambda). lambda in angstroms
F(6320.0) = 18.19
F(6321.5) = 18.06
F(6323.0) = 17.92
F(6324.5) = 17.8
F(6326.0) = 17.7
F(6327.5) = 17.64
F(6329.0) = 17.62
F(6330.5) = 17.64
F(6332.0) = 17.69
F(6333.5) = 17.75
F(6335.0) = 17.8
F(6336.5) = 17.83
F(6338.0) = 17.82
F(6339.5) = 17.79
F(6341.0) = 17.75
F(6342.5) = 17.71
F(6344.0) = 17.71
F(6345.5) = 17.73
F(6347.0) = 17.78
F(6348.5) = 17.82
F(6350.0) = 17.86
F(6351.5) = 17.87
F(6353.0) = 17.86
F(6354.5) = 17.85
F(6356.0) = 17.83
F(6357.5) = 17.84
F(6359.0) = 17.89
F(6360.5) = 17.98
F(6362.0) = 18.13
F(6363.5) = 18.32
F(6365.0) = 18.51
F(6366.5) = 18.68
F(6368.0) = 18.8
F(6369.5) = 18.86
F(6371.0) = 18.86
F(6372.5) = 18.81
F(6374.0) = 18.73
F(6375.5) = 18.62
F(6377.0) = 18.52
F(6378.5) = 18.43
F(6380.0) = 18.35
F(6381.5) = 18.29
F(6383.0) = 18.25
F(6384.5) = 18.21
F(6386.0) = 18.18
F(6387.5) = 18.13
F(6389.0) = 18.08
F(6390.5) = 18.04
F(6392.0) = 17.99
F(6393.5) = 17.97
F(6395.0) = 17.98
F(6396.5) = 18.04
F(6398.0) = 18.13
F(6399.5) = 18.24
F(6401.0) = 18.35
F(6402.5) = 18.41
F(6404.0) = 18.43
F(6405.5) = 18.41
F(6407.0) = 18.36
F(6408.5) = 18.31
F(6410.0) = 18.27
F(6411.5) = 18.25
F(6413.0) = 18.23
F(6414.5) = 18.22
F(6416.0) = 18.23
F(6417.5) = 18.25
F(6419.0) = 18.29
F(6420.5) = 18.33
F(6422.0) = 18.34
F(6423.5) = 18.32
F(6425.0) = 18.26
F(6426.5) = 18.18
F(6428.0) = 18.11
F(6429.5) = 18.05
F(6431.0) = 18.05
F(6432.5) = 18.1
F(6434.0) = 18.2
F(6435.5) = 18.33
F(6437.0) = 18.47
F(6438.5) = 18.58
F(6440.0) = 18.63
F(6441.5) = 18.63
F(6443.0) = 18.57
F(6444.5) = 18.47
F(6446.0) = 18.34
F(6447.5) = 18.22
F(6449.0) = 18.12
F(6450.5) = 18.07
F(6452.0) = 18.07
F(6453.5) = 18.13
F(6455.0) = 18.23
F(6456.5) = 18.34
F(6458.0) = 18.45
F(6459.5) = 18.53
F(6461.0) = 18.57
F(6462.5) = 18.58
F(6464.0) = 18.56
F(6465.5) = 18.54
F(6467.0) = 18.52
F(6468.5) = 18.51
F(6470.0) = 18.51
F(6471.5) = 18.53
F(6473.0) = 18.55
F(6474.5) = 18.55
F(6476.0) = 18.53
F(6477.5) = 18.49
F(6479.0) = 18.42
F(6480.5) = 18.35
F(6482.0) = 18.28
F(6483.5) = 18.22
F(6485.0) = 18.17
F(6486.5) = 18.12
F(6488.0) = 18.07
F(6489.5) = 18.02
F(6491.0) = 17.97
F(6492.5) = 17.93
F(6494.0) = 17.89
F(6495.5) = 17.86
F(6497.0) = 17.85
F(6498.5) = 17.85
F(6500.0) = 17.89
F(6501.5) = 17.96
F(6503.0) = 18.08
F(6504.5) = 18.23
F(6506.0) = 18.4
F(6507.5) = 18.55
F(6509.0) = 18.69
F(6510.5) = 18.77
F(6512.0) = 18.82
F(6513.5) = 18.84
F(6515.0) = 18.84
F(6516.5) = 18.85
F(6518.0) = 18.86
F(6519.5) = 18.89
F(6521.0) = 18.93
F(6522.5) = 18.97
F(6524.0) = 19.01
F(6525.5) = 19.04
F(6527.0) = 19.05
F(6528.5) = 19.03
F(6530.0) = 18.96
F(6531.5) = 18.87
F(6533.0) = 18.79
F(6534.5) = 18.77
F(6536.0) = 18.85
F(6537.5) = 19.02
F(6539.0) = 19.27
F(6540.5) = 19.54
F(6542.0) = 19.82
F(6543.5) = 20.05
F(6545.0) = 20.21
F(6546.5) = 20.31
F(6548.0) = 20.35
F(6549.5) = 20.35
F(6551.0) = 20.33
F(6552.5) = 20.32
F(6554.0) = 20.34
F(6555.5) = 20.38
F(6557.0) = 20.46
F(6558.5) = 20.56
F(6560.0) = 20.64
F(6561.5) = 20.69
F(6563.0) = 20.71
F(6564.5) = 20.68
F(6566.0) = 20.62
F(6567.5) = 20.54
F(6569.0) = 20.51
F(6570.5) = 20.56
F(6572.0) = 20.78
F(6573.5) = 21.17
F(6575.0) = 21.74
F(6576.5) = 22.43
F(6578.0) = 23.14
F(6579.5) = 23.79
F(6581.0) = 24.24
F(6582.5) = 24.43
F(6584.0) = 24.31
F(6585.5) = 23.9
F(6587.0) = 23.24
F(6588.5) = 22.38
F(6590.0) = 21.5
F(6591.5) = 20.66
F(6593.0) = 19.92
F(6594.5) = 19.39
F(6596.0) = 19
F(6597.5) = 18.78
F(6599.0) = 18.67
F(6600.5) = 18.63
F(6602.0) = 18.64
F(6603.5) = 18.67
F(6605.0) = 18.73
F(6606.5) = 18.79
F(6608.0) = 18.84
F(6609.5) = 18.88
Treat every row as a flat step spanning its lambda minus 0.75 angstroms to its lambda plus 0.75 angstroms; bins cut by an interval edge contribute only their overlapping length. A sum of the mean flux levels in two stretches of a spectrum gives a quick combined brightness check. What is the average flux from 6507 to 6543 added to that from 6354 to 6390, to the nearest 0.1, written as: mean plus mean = 37.3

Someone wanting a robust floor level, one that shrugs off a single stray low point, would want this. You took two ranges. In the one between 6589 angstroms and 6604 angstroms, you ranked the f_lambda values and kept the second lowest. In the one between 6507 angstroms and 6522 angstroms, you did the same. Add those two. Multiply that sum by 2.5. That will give 93.3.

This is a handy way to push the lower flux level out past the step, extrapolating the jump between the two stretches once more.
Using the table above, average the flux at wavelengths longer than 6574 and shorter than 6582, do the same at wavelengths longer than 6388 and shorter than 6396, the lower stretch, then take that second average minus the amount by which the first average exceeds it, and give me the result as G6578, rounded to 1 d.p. 13.0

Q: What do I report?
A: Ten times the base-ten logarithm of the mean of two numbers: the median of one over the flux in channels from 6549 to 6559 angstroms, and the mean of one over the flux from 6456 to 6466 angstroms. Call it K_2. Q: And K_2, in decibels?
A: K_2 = -12.9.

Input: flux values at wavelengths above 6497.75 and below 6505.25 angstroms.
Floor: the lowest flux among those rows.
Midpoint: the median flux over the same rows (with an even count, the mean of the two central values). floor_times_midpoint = 321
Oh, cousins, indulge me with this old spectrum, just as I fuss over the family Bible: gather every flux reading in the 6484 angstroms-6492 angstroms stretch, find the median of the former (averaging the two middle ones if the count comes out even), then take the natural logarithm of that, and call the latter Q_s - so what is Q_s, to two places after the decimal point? 2.89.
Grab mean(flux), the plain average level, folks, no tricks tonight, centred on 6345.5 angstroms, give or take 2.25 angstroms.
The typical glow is 17.7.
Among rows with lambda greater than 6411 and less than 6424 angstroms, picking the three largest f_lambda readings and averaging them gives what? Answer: 18.3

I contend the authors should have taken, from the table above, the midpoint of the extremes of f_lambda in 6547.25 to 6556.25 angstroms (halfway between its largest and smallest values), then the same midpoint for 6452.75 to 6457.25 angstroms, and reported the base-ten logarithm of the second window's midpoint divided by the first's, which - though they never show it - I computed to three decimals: -0.048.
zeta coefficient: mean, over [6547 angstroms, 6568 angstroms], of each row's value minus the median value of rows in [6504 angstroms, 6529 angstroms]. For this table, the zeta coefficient 1.6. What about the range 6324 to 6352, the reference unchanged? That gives -1.1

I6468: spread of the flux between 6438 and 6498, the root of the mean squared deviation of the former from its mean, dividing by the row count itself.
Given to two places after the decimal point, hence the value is 0.24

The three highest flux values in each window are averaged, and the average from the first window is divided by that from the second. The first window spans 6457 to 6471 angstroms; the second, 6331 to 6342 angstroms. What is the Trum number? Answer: 1.04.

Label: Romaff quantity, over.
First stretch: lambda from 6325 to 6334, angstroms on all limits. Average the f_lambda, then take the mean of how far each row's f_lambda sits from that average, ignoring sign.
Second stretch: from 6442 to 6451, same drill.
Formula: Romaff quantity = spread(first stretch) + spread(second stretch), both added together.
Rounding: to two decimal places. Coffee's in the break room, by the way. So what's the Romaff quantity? 0.20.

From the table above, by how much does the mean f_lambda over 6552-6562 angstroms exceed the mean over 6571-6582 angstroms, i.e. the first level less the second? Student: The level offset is -2.0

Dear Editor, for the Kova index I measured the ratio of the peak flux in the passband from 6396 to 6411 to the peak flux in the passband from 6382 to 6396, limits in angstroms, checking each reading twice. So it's 1.01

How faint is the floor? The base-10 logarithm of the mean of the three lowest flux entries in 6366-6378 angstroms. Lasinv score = 1.27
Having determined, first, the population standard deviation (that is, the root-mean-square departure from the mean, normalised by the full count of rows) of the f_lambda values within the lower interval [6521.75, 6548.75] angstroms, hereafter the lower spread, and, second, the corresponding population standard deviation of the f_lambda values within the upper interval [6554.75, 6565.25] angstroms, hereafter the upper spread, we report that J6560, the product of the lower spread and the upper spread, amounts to 0.06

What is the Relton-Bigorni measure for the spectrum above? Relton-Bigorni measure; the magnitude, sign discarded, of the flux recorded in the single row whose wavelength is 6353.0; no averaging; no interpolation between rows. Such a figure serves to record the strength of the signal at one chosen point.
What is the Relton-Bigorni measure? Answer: 17.9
